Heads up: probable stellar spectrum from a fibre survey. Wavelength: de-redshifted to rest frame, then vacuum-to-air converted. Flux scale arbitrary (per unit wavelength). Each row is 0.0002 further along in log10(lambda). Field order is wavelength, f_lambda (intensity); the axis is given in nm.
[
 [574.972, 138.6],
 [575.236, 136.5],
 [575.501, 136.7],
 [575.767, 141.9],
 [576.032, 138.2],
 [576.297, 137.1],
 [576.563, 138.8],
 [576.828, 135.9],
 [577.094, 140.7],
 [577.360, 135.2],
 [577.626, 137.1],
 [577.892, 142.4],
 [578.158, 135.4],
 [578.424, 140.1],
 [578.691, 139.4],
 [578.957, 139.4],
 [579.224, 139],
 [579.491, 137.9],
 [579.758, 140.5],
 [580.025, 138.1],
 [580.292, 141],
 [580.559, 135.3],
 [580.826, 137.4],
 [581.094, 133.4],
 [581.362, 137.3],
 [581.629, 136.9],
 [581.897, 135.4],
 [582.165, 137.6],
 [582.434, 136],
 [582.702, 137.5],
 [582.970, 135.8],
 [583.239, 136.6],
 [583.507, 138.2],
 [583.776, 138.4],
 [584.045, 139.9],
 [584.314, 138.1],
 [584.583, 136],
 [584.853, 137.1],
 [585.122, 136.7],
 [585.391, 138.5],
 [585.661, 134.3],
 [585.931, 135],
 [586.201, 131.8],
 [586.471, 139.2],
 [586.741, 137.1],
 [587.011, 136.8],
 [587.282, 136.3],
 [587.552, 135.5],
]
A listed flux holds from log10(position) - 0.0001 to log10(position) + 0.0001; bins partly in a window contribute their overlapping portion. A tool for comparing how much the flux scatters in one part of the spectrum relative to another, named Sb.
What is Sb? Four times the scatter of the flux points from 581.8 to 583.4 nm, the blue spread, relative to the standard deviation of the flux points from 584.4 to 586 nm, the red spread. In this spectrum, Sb 2.4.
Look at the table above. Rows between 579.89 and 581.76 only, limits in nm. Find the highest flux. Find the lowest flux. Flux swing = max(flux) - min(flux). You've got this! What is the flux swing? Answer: 7.6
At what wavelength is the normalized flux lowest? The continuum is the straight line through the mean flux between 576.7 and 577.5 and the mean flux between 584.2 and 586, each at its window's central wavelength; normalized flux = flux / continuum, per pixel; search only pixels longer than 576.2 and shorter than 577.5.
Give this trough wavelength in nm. 577.360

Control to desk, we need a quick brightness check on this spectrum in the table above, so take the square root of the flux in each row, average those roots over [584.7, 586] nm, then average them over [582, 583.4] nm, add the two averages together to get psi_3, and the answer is 23.37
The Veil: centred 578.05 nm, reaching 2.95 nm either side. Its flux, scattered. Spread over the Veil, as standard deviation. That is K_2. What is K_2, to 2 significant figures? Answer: 2.1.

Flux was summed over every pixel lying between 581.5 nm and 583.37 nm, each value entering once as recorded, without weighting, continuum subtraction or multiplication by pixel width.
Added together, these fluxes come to 956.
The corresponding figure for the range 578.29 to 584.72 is 3305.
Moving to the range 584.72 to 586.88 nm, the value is 1090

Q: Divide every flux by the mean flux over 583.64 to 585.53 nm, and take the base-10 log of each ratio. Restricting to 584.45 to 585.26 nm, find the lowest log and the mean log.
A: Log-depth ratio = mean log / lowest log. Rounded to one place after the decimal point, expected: 0.7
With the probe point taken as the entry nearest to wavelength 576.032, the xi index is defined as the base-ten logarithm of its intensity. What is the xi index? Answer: 2.14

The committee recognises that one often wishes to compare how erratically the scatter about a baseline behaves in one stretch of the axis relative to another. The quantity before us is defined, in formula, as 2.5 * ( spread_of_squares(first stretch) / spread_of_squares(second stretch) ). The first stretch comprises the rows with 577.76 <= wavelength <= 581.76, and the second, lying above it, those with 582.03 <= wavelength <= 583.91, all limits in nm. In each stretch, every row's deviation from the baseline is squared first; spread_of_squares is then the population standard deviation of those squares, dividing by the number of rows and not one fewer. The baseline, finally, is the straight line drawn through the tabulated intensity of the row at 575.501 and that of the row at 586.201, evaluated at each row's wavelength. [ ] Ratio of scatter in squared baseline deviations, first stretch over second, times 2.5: 4.0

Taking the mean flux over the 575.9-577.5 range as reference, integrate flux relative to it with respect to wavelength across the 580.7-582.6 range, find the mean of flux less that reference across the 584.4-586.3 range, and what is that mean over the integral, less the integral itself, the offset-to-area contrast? -2.9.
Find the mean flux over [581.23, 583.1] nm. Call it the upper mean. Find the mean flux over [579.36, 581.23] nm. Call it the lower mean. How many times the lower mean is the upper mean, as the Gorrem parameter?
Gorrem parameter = 0.993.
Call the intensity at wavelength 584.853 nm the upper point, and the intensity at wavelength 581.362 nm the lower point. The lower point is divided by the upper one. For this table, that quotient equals 1.00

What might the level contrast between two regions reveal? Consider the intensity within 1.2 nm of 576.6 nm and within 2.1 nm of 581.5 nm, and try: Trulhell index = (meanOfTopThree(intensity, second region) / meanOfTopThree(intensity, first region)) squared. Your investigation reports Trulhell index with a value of 0.99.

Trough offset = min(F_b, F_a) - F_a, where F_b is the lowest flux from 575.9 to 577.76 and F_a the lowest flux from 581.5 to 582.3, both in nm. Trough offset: -0.20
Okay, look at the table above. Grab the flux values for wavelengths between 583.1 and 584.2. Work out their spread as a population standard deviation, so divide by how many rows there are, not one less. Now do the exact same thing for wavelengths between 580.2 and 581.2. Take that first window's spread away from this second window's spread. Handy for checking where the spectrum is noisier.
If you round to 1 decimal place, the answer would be 1.7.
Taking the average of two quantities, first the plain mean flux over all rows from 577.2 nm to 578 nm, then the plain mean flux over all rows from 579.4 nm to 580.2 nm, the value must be 139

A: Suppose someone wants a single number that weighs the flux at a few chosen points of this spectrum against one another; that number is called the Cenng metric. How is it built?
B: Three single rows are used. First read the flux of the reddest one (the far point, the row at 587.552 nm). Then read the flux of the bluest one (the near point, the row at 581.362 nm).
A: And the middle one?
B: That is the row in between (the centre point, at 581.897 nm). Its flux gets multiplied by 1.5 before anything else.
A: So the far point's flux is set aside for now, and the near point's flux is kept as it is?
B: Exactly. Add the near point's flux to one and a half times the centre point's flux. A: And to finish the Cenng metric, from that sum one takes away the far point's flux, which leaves 205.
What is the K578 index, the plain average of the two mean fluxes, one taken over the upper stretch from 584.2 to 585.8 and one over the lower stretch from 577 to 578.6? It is 137.6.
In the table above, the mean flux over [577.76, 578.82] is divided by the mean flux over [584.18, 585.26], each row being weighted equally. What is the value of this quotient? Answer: 1.02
